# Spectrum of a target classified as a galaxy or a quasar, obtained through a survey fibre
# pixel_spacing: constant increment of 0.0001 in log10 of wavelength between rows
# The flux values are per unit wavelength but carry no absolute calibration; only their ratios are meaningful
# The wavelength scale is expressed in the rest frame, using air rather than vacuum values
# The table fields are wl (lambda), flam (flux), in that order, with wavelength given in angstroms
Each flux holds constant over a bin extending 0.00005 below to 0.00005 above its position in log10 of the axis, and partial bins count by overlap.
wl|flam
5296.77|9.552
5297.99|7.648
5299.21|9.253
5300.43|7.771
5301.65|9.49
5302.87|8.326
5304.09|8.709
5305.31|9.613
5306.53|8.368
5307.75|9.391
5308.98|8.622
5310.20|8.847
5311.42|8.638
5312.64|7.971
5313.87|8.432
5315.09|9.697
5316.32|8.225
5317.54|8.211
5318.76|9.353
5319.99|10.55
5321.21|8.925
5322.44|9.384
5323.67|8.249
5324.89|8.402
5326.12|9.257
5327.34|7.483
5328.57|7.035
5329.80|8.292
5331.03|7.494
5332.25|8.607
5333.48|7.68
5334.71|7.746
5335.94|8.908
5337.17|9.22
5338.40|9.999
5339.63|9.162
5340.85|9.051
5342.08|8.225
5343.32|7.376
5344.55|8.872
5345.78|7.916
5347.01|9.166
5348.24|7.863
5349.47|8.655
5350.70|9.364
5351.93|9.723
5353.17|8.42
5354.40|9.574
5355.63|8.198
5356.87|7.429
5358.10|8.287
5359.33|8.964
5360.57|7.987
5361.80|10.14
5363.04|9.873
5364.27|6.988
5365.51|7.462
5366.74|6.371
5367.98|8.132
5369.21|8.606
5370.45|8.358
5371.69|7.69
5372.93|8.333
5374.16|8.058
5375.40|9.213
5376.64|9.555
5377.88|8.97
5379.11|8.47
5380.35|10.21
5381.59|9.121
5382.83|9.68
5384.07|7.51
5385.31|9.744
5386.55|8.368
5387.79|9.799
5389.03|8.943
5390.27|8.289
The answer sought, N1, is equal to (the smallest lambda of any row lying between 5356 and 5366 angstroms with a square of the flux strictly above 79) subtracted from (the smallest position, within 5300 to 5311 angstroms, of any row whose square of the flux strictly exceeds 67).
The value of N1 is -57.7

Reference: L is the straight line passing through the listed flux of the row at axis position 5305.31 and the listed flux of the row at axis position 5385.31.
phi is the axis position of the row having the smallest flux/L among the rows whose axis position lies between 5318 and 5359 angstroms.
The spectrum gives 5328.57 angstroms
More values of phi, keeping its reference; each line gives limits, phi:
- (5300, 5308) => 5300.43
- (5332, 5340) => 5333.48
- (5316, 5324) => 5317.54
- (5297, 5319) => 5297.99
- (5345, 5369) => 5366.74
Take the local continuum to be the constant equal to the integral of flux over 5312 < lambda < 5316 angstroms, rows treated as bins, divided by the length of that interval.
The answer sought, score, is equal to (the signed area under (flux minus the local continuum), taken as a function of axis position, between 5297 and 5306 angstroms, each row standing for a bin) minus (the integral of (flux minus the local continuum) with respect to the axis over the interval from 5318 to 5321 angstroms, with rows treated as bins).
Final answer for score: -3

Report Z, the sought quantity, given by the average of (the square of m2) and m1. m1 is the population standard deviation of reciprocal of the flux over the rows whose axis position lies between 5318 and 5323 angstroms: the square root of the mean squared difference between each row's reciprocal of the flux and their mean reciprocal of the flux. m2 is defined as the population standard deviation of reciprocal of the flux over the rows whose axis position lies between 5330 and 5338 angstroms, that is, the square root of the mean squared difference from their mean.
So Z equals 0.0032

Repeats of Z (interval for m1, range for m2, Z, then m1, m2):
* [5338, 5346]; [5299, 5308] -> 0.0056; 0.0111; 0.0083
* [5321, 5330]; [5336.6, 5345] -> 0.0058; 0.0115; 0.0106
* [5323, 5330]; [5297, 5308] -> 0.0055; 0.0110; 0.0095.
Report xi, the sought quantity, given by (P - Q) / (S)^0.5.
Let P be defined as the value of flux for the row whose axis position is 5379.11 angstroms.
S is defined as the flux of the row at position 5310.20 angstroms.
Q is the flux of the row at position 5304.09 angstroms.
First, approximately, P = 8.47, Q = 8.709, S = 8.847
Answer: -0.08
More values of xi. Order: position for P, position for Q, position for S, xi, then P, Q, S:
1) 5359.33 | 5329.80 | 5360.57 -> 0.24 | 8.964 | 8.292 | 7.987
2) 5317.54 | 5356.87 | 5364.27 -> 0.30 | 8.211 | 7.429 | 6.988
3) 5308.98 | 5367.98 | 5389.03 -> 0.16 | 8.622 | 8.132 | 8.943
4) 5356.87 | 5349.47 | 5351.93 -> -0.39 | 7.429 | 8.655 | 9.723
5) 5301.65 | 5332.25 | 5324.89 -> 0.30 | 9.49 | 8.607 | 8.402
